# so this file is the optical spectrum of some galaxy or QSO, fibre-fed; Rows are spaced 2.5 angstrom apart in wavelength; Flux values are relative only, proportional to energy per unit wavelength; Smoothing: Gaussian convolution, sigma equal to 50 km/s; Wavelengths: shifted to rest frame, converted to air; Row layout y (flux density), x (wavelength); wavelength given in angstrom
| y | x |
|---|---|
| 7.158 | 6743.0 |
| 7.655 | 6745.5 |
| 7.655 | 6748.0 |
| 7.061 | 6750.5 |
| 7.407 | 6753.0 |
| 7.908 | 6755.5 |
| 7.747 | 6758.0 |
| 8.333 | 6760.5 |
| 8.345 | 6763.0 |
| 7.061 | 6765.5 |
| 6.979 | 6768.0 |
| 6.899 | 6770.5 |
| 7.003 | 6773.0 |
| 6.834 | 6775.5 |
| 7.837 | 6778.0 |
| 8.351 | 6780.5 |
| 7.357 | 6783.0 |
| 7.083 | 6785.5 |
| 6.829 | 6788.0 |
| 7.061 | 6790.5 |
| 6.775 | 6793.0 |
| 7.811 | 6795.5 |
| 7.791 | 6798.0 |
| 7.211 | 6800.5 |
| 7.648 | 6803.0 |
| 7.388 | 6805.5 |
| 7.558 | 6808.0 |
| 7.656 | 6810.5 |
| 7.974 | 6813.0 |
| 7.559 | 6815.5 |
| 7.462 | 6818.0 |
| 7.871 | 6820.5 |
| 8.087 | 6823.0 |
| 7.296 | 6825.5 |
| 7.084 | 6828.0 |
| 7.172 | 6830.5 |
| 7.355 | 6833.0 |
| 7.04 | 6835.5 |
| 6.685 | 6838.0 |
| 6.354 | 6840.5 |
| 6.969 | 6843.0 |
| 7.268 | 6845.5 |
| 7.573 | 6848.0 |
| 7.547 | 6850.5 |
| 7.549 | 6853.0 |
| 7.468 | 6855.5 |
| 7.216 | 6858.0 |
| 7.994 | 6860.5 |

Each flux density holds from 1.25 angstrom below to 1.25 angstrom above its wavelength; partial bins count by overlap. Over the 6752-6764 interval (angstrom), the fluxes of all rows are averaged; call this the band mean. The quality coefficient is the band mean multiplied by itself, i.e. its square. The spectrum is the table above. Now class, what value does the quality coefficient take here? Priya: 63.2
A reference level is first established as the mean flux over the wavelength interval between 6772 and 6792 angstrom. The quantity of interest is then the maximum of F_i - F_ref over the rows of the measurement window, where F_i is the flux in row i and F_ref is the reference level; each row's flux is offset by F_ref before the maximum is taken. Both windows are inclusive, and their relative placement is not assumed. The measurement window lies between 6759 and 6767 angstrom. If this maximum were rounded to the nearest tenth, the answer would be 1.1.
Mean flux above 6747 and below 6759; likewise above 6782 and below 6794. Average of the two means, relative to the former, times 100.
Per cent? 96.5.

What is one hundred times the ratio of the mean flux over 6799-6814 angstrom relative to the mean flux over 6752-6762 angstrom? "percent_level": 96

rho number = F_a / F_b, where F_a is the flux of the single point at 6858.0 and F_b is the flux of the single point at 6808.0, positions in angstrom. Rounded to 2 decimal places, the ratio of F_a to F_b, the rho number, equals 0.95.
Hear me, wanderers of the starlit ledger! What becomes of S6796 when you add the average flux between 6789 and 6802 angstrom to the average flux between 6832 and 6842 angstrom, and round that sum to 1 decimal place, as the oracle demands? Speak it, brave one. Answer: 14.2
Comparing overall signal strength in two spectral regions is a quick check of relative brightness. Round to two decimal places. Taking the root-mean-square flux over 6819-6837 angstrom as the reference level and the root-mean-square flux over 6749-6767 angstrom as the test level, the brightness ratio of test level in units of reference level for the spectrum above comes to 1.04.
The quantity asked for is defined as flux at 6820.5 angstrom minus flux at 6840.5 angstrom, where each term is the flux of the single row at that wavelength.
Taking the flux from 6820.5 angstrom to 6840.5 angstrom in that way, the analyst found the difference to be 1.5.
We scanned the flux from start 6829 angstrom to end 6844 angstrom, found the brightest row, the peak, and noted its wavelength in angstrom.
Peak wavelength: 6833.0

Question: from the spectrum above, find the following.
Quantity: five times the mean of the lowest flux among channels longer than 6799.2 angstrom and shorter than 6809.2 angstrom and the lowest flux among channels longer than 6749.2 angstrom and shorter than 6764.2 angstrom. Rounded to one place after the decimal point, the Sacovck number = 35.7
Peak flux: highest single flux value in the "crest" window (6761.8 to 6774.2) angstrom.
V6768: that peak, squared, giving 70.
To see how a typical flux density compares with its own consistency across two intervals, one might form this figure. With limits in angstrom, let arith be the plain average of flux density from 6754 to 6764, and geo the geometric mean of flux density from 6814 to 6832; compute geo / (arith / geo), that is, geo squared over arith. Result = 7.0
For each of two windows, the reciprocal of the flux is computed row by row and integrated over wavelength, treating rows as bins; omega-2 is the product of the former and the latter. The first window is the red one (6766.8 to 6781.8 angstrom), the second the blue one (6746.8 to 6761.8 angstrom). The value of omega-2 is 4.03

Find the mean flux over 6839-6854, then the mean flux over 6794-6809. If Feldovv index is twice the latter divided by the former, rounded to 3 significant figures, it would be 2.10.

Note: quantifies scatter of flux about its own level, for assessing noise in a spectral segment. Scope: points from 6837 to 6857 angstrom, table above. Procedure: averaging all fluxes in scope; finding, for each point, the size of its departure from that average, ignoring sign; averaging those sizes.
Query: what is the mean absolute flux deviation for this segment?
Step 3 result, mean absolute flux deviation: 0.38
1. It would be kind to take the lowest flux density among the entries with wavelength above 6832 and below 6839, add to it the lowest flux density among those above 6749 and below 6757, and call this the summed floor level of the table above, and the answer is 13.7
